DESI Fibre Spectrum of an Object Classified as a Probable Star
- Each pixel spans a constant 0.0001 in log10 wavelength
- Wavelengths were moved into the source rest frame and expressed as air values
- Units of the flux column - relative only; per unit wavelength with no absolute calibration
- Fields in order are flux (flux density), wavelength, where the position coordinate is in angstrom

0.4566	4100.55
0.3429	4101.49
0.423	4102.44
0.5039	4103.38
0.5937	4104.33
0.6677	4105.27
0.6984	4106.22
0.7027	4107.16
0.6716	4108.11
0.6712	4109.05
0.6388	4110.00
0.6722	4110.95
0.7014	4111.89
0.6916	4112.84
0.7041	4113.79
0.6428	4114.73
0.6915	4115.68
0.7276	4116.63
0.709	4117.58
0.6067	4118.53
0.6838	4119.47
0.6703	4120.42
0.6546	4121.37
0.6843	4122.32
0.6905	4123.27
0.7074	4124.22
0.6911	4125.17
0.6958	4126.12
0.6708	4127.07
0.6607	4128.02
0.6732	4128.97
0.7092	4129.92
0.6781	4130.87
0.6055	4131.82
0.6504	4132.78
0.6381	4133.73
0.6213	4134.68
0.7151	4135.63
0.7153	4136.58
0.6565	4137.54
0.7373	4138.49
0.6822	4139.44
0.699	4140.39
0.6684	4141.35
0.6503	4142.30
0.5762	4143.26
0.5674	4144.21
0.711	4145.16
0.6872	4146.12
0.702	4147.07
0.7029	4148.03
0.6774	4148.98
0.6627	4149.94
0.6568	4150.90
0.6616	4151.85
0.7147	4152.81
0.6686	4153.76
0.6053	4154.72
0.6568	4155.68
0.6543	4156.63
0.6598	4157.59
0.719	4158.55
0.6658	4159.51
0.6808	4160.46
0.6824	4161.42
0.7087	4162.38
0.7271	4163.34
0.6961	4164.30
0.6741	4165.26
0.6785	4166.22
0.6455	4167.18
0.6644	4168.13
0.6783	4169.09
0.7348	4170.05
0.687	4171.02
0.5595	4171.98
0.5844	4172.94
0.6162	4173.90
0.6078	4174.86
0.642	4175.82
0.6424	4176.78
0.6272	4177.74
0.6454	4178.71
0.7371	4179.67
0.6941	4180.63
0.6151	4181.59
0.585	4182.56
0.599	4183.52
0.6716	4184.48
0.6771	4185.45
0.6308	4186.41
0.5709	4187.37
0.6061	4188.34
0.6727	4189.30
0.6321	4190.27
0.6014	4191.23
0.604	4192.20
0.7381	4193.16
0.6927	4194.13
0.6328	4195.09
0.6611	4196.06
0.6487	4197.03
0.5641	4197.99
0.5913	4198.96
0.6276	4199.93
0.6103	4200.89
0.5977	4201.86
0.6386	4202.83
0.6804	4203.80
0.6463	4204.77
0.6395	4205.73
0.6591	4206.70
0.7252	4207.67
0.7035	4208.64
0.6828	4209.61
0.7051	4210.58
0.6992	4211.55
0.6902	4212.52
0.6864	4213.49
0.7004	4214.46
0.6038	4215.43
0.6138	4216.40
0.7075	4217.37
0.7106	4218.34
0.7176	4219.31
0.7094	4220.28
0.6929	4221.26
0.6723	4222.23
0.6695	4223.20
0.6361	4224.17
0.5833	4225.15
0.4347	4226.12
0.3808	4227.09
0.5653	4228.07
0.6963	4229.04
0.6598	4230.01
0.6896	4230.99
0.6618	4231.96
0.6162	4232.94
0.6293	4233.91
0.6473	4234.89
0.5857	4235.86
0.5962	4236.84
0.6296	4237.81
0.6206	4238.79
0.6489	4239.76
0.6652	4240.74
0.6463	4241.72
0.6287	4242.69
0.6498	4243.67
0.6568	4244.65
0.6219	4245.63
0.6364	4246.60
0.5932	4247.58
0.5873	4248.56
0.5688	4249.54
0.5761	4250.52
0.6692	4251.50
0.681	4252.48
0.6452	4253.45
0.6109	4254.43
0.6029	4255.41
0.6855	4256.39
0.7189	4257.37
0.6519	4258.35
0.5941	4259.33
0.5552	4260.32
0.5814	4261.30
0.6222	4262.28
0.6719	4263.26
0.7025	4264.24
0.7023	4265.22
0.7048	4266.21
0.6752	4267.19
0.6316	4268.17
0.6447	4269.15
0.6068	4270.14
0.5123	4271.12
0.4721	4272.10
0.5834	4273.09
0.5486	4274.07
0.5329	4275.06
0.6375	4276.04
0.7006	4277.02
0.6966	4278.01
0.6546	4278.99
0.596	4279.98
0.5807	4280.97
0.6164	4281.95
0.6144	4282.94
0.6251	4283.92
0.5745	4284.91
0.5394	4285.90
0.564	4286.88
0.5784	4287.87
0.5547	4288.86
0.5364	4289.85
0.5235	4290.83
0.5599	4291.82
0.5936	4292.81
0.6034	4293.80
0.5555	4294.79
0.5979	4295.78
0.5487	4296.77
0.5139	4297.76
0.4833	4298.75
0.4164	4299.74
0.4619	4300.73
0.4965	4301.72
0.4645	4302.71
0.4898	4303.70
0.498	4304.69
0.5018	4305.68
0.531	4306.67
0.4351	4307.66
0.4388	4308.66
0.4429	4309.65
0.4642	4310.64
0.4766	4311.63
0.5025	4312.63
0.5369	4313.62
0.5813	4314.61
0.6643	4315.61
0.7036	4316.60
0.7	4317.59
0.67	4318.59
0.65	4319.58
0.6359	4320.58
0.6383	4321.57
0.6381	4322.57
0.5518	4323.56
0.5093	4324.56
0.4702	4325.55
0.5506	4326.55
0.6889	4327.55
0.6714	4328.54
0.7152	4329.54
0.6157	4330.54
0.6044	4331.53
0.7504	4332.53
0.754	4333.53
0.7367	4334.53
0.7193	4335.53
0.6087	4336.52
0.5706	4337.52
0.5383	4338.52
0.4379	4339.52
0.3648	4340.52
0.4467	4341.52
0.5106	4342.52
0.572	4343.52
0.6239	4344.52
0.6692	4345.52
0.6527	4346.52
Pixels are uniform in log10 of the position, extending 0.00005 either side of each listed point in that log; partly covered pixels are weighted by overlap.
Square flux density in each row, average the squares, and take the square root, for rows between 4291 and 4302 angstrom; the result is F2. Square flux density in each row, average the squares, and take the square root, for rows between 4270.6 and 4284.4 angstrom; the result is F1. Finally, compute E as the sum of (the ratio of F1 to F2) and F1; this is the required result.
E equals 1.73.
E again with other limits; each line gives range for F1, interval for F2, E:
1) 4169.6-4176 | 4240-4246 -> 1.62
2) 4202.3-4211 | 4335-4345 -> 1.91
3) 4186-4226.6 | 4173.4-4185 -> 1.67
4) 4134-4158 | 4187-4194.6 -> 1.71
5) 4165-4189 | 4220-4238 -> 1.68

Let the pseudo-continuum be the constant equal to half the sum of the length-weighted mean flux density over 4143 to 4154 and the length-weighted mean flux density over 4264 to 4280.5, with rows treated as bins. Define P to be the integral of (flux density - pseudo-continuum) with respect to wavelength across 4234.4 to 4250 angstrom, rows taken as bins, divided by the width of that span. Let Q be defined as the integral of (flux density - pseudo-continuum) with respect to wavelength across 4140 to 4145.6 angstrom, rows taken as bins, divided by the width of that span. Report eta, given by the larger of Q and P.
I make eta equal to -0.001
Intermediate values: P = -0.021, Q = 0.00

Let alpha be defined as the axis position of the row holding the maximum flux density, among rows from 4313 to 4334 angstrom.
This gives 4333.53 angstrom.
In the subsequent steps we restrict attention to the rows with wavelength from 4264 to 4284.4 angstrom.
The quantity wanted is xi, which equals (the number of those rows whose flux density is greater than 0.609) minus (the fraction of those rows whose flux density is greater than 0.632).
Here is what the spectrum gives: 13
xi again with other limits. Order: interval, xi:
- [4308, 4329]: 10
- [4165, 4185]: 15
